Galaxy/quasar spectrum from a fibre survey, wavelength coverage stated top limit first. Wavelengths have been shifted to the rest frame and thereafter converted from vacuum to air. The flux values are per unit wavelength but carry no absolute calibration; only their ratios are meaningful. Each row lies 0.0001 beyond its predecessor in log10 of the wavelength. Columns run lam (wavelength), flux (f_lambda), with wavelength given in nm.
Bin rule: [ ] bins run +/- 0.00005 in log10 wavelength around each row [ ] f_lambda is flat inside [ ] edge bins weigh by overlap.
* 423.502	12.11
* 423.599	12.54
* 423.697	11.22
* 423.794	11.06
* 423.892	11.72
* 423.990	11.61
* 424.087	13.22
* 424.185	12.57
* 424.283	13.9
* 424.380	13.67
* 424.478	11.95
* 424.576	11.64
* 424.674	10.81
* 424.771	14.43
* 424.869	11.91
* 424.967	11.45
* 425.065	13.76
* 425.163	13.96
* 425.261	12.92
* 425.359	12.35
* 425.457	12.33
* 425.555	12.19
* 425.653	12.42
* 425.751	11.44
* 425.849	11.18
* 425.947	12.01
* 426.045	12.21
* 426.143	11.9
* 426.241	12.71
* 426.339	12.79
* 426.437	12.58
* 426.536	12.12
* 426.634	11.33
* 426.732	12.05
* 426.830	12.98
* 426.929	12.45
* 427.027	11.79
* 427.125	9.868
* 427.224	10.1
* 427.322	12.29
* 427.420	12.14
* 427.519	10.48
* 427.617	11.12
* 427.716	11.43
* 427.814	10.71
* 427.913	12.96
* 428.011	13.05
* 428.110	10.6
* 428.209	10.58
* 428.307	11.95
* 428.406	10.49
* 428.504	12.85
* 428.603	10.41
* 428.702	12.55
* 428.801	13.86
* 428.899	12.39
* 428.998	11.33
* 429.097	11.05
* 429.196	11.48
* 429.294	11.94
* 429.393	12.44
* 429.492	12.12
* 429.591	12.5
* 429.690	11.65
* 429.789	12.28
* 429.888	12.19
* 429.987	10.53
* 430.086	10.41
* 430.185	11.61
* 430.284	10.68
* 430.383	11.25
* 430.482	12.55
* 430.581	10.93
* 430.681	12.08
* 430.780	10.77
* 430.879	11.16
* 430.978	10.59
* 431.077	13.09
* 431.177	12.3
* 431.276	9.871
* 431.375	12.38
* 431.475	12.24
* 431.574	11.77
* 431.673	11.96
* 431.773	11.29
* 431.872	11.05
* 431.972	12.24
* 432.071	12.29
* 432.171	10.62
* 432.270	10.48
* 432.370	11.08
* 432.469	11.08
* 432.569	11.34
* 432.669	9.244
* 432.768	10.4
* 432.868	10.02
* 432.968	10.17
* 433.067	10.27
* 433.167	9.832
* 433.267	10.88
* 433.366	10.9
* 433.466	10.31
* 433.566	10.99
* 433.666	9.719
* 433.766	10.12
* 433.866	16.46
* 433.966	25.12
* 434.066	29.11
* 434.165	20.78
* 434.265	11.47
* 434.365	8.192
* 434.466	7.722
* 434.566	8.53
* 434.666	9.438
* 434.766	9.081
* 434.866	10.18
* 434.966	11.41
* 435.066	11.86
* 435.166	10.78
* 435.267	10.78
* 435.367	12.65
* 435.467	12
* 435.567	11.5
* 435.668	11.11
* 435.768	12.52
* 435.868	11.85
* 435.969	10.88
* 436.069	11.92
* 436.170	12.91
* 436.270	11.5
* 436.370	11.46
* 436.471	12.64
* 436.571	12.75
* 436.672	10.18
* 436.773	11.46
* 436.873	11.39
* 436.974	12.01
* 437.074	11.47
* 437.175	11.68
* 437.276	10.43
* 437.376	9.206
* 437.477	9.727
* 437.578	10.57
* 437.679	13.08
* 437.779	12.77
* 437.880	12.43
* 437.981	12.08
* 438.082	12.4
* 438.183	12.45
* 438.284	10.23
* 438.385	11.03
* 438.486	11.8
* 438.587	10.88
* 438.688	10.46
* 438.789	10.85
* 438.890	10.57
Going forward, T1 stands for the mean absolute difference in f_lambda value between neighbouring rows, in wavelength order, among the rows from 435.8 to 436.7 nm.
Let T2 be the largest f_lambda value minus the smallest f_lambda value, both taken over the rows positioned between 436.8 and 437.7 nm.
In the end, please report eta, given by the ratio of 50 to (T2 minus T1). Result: 18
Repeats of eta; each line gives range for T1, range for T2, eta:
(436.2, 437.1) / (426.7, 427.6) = 22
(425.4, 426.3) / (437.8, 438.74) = 29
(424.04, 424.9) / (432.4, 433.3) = 72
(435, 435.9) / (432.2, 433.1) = 39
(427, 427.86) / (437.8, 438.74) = 40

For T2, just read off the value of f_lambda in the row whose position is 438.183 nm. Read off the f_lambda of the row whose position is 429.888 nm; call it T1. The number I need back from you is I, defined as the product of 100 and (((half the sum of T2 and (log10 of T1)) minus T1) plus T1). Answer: 677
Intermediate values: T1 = 12.19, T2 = 12.45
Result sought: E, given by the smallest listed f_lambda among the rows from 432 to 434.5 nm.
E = 7.722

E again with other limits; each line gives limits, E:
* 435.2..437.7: 9.206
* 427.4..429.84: 10.41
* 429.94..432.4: 9.871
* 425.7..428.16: 9.868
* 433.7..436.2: 7.722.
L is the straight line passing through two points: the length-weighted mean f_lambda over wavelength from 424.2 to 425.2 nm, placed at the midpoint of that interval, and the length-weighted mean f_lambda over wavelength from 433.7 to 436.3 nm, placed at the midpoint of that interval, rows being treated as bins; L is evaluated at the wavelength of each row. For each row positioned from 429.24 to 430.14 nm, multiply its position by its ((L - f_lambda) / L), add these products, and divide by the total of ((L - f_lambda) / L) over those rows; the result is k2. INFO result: 429.83 nm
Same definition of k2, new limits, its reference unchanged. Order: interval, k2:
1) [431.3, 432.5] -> 432.05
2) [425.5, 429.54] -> 427.60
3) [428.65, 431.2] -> 430.14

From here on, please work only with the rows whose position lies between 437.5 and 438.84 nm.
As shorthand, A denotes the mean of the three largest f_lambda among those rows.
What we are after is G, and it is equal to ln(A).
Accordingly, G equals 2.55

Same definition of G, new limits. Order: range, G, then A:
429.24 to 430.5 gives 2.53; 12.5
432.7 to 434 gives 2.86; 17.5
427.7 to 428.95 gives 2.59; 13.3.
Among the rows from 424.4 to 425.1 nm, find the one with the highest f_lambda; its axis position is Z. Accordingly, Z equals 424.771 nm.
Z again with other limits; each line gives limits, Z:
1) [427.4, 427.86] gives 427.420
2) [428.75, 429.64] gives 428.801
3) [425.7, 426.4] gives 426.339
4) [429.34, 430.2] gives 429.591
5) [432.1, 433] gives 432.569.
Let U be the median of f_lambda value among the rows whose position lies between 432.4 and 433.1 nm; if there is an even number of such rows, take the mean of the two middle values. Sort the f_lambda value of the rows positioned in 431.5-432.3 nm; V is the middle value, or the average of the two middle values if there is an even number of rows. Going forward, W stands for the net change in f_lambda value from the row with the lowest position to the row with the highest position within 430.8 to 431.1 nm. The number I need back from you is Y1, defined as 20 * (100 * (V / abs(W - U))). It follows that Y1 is 2765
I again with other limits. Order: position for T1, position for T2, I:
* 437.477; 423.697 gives 610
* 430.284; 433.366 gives 596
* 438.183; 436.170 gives 700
